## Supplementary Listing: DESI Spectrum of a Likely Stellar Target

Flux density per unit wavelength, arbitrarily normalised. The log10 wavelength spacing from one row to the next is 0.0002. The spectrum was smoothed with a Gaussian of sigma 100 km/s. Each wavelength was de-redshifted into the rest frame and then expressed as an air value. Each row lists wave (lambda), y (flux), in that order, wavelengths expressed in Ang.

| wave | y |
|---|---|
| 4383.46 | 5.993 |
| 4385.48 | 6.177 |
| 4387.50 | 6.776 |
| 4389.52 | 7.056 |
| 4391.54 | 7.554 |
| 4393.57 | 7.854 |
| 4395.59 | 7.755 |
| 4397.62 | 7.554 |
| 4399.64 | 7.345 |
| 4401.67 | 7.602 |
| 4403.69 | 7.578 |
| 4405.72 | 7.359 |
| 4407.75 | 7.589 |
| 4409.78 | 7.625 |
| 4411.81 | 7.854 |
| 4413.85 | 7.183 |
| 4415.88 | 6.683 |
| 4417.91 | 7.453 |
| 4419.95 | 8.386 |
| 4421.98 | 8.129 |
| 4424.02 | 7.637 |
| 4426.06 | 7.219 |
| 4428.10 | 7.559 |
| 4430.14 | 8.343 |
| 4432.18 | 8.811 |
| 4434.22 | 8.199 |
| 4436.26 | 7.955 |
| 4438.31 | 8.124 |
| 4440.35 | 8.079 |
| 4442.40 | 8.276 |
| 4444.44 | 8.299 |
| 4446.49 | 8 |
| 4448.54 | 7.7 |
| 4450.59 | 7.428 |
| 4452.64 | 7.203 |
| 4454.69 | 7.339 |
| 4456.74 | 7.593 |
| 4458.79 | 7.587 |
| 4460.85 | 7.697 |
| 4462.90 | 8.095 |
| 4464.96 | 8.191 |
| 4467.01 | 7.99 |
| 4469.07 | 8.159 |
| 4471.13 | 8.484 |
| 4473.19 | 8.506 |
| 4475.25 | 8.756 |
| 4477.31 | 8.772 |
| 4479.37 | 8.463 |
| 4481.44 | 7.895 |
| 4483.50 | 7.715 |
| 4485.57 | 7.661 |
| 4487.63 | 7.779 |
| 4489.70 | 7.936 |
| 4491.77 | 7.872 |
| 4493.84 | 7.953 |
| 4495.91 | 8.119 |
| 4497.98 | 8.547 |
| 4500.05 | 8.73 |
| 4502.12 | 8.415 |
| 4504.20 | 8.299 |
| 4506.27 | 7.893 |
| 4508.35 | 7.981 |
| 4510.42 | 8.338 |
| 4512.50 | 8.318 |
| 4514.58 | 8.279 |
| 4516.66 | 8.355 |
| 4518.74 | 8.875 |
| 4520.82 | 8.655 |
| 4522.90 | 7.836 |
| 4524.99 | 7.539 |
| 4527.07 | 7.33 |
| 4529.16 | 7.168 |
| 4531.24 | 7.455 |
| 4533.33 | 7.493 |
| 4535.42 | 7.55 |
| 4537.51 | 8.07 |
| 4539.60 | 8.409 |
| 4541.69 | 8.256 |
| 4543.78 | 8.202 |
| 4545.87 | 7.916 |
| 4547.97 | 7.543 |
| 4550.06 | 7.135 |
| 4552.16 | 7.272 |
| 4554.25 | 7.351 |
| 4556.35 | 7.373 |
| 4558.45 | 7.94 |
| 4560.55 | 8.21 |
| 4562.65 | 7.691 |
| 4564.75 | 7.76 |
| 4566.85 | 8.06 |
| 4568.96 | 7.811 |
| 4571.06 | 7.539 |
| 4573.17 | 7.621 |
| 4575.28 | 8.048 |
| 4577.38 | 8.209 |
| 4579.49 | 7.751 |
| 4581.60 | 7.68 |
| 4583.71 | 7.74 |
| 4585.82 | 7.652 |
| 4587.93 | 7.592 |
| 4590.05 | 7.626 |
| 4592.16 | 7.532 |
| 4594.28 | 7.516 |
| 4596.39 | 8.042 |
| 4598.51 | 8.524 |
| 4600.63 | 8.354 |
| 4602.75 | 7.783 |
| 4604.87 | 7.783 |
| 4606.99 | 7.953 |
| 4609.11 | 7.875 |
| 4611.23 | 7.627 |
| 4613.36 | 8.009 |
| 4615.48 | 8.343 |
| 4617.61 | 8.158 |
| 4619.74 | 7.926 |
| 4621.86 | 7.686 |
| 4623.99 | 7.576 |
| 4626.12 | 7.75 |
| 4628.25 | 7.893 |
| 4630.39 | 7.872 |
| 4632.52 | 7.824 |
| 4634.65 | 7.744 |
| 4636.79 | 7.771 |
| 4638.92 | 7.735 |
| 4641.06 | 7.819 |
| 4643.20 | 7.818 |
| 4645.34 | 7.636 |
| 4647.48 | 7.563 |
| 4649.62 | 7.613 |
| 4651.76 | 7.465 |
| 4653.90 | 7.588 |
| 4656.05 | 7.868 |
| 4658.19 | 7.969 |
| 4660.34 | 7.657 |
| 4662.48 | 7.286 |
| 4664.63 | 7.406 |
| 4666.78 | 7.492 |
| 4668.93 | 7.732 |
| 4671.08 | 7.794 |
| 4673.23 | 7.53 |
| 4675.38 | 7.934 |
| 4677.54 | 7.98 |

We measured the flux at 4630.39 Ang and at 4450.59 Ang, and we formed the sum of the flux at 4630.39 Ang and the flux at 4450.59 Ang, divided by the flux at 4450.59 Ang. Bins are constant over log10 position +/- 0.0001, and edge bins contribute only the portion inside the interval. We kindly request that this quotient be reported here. 2.06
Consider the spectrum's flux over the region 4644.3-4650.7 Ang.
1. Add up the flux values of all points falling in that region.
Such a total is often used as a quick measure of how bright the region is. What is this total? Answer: 23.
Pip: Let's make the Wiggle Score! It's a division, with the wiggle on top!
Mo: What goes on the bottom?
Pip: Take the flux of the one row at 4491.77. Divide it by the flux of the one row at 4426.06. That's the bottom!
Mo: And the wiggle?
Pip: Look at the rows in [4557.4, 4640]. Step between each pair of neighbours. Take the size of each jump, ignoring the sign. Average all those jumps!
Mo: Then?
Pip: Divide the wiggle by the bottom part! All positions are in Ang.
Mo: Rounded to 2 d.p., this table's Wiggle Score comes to 0.18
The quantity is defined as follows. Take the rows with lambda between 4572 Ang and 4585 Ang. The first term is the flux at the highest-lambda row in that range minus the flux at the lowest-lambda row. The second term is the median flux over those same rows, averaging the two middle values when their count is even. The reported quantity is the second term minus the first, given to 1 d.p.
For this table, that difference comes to 7.6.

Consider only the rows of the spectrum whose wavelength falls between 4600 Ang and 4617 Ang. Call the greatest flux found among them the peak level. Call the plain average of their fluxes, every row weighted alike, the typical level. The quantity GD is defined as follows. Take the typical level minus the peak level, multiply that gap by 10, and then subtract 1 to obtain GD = -4.9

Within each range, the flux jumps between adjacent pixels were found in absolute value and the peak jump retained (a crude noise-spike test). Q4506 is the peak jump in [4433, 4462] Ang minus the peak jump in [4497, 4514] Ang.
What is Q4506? -0.11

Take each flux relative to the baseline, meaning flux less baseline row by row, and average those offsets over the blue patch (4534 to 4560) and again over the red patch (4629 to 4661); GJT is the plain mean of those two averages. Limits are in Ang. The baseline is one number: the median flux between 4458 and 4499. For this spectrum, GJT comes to -0.30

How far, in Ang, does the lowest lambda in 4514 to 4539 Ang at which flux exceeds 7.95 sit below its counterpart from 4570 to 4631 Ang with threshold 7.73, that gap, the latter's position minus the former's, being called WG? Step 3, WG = 60.7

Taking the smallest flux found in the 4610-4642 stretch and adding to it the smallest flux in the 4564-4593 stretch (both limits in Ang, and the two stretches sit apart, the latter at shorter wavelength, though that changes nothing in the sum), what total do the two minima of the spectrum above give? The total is 15.1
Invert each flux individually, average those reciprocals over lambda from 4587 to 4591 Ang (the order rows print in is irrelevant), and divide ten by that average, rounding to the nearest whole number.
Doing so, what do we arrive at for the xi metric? 76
